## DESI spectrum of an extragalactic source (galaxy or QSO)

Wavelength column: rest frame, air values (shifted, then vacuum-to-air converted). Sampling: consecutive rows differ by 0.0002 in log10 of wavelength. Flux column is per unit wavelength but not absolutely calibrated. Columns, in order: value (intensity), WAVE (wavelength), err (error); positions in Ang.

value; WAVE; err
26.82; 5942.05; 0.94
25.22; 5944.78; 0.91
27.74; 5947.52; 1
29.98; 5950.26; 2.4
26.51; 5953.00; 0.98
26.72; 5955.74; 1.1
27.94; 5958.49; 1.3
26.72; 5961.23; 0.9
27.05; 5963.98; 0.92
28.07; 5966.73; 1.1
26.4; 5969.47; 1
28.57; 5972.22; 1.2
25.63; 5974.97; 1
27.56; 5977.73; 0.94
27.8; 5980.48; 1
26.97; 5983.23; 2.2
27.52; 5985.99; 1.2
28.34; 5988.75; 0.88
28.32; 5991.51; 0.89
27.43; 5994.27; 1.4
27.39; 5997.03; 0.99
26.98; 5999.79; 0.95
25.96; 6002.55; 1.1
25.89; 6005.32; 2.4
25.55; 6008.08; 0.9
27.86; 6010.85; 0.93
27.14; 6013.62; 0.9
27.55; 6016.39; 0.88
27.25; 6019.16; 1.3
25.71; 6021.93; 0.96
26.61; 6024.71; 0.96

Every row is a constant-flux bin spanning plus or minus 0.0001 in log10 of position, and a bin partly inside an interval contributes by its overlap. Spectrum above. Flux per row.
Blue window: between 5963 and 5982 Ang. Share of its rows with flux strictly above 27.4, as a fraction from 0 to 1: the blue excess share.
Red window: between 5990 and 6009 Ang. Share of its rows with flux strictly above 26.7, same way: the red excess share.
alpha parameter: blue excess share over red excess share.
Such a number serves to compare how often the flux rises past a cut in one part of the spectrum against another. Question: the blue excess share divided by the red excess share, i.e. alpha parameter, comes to 1.0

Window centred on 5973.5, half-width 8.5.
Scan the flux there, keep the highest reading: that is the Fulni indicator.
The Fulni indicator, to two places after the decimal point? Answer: 28.57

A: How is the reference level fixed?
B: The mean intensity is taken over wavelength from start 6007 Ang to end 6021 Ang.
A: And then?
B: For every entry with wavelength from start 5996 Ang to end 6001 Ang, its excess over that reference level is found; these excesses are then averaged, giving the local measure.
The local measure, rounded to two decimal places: 0.12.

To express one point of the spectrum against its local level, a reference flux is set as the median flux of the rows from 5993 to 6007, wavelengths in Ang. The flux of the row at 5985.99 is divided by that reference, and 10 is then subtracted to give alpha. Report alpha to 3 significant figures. -8.98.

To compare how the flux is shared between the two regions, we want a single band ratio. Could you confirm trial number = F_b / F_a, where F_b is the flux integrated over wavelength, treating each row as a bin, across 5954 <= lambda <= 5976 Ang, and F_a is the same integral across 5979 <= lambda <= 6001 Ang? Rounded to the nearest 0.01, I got 0.98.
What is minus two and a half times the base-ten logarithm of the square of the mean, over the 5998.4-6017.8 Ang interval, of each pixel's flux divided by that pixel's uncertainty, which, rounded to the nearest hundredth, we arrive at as -7.08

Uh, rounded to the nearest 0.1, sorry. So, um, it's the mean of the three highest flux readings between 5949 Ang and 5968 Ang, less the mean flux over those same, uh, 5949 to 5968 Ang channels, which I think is 1.1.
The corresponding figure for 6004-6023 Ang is 0.8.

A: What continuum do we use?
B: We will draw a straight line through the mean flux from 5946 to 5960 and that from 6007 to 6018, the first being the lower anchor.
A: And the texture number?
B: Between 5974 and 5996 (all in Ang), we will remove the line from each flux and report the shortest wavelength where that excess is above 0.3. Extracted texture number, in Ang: 5980.48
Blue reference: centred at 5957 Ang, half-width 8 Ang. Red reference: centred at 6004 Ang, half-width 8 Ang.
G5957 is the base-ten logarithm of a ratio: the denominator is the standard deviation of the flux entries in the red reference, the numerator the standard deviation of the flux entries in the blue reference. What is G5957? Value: 0.15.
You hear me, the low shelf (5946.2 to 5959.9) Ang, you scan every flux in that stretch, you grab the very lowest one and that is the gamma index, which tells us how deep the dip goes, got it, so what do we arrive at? 26.51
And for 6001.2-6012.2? 25.55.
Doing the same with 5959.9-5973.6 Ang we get 26.4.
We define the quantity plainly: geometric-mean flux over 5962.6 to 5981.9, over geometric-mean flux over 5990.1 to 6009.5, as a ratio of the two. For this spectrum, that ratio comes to 1.019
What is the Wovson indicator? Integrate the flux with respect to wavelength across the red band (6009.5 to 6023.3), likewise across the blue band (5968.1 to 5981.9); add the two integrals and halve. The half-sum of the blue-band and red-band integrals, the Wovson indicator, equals 375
